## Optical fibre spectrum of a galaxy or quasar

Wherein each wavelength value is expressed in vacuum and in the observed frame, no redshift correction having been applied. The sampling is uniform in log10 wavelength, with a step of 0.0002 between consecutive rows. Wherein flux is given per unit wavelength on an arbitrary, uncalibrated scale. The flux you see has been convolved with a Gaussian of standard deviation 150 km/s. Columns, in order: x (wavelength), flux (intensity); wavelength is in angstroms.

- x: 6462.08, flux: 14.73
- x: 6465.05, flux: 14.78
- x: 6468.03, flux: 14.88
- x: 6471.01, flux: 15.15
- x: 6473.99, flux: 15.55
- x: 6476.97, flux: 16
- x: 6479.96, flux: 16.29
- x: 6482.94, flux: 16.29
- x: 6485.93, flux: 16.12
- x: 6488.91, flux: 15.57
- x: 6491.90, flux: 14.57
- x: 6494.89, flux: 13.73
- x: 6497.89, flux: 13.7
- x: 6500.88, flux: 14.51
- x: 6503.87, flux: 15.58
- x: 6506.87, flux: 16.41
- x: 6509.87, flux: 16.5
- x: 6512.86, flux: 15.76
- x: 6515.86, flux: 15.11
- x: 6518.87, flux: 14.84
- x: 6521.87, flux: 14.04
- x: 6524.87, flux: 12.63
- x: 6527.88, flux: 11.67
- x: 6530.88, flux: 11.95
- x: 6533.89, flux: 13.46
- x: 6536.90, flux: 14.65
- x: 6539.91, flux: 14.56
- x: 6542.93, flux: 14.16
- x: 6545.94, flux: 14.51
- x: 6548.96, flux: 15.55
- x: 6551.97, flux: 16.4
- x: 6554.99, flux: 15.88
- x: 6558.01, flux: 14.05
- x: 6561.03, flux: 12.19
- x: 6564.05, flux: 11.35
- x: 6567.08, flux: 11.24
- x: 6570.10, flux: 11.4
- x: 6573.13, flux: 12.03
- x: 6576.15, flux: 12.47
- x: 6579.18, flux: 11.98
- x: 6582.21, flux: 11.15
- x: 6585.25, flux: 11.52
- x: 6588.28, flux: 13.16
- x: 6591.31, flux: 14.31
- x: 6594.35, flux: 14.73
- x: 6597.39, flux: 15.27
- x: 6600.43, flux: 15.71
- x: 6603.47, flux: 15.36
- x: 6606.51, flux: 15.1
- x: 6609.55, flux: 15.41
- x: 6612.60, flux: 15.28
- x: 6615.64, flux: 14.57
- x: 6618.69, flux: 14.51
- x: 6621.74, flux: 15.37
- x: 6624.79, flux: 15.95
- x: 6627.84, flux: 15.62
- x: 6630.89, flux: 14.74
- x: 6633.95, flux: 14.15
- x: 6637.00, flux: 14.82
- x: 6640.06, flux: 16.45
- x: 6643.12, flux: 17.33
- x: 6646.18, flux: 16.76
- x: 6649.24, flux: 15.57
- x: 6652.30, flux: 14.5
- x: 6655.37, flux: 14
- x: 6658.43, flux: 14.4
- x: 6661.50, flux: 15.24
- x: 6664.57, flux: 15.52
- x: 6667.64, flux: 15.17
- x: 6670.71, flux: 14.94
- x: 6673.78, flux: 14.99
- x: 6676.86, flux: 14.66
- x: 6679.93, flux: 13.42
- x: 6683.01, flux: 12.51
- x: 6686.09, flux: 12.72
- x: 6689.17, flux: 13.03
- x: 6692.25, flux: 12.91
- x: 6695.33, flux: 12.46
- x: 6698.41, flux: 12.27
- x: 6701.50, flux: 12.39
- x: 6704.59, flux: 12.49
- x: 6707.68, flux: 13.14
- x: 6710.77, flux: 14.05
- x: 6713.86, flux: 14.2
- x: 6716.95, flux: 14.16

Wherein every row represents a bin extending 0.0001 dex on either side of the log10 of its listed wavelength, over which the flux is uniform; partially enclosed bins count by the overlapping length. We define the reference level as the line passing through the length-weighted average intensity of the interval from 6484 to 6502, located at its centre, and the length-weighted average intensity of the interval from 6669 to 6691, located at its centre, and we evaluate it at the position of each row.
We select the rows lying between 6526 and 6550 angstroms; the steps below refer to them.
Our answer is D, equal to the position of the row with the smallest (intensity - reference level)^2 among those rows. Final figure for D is 6545.94 angstroms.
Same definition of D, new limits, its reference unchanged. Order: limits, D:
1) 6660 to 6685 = 6679.93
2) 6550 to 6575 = 6558.01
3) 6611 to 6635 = 6633.95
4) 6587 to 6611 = 6591.31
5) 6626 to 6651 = 6633.95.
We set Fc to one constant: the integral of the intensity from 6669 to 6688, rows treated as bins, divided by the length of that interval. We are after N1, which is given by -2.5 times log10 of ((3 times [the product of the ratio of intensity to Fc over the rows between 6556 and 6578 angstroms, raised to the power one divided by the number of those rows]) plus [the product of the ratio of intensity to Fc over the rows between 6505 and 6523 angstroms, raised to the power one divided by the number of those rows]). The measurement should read -1.43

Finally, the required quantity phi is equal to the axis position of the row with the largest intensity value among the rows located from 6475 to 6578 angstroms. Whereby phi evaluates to 6509.87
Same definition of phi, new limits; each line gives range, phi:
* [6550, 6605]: 6551.97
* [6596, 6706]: 6643.12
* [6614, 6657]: 6643.12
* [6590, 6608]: 6600.43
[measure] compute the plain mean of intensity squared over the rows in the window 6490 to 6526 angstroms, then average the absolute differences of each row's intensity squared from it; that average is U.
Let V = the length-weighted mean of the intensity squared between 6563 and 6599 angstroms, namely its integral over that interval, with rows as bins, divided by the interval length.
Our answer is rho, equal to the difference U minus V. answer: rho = -133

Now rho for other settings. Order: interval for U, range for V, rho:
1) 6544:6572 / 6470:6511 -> -189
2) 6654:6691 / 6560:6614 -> -155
